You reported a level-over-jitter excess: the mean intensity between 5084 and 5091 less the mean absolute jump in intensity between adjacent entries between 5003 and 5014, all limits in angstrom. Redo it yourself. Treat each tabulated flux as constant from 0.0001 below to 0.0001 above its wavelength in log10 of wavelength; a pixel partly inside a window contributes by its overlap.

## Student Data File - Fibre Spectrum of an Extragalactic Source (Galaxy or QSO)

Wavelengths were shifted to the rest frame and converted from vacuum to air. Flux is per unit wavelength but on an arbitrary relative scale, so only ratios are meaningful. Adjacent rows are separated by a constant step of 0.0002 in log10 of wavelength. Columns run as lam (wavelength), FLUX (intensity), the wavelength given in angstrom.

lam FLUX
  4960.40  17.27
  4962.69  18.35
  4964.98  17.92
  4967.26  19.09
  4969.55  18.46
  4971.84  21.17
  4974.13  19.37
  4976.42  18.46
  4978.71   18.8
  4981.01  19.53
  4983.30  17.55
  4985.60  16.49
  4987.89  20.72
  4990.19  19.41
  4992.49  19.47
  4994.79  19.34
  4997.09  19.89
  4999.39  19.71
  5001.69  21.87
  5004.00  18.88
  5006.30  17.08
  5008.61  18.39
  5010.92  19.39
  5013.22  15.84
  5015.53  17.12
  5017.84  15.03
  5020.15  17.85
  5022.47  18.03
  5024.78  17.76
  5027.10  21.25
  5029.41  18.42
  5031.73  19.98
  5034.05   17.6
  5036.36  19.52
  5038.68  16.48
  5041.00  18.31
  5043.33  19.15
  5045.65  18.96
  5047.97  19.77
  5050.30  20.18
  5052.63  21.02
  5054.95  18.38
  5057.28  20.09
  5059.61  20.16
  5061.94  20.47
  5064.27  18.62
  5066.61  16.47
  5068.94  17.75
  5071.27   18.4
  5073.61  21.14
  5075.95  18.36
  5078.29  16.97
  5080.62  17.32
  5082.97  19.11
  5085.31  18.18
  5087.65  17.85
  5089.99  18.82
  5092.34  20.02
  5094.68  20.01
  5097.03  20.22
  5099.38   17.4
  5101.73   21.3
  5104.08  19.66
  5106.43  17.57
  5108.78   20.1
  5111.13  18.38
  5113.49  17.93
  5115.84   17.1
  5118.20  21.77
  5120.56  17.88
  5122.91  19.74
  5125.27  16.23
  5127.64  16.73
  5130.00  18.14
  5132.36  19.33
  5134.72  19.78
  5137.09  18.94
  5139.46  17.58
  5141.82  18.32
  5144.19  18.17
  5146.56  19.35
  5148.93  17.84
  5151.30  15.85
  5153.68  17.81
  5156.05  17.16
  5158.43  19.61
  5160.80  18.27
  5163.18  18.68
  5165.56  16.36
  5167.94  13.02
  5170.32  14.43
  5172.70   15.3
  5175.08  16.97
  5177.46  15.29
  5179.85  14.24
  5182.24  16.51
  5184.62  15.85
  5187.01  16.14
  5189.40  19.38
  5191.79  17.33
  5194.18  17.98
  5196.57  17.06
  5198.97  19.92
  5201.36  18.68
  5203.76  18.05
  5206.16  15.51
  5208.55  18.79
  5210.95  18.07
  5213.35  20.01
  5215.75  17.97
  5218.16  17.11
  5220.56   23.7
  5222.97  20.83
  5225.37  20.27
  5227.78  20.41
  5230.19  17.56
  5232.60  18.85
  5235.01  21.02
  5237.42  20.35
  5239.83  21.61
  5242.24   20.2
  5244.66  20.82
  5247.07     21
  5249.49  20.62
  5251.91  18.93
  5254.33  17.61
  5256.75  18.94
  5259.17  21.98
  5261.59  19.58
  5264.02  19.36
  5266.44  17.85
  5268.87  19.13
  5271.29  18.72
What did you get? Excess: 16.4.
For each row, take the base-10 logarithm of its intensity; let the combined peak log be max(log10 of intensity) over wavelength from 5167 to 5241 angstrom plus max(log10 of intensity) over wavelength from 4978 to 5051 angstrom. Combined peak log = 2.71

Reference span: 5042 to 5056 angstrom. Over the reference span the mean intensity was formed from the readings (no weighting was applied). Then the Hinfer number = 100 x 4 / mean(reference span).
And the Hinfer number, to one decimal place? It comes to 20.4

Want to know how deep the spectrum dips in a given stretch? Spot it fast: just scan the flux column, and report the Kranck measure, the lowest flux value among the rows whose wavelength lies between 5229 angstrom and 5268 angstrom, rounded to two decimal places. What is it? 17.56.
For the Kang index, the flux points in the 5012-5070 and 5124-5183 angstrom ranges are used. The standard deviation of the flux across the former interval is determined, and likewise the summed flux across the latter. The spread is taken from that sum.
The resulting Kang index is 428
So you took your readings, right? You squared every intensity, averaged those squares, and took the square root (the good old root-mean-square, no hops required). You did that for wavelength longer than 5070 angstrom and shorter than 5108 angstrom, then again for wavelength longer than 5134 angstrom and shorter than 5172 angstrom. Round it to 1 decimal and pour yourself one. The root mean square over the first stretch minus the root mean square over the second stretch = 1.3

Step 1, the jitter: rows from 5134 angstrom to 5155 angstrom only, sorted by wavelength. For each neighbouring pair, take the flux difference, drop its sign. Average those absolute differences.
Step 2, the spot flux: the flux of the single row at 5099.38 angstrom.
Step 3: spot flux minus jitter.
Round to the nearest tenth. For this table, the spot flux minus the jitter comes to 16.2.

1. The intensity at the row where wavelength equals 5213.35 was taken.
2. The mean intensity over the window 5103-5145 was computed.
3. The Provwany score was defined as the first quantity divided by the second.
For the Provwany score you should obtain 1.08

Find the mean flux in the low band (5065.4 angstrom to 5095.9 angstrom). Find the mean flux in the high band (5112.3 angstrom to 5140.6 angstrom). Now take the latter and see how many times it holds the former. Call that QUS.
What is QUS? 1.00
